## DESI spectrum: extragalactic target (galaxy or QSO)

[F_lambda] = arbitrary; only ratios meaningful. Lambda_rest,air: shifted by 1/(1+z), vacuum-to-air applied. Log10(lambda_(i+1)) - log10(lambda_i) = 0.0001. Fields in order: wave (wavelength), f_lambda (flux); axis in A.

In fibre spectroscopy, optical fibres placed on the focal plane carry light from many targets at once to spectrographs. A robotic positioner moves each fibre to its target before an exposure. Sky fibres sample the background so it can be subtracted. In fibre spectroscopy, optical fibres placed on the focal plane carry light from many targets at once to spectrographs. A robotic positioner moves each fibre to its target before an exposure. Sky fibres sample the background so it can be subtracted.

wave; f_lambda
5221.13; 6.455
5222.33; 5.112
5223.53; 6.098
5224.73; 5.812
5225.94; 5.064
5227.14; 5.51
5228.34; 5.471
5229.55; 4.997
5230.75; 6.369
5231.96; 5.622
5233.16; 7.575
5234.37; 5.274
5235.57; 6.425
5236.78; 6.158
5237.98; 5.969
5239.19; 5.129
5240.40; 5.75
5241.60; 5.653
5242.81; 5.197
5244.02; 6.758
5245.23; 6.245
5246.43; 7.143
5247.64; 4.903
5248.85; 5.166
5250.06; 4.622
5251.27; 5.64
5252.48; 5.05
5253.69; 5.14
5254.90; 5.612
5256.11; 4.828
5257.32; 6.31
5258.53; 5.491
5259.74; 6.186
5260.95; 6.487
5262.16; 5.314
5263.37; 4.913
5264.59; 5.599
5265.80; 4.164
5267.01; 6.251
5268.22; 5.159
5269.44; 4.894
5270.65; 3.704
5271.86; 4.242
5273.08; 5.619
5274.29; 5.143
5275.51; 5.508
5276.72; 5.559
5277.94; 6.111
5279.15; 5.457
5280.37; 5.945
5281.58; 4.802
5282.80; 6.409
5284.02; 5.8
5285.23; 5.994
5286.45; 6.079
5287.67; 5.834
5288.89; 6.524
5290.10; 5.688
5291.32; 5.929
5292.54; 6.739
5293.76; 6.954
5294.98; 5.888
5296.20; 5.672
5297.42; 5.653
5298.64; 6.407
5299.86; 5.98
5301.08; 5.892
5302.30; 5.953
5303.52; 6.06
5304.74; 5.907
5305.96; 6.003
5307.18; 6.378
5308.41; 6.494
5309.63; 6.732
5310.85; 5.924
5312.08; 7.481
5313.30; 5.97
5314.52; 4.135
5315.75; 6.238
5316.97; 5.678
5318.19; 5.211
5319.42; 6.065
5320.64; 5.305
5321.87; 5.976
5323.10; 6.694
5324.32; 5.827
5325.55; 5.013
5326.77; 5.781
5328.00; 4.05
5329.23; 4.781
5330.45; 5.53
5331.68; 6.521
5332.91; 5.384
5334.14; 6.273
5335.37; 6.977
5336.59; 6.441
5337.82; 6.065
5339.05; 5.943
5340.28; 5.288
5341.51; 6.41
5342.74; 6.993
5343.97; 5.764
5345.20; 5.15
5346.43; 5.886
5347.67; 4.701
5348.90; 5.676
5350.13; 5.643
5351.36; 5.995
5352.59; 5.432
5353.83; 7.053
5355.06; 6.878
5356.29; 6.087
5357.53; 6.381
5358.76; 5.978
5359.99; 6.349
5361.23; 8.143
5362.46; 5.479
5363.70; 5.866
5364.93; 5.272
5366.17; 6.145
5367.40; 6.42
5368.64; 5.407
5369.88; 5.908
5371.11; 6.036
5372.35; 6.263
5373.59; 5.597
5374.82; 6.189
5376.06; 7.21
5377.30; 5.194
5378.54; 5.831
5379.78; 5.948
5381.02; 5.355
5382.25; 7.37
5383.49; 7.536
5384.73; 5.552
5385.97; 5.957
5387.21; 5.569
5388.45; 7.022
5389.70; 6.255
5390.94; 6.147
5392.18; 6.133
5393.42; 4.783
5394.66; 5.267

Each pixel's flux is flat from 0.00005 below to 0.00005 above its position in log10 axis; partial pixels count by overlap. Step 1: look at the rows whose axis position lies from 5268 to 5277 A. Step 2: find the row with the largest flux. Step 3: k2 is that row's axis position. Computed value 5273.08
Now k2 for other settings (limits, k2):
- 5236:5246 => 5244.02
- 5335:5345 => 5342.74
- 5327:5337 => 5335.37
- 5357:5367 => 5361.23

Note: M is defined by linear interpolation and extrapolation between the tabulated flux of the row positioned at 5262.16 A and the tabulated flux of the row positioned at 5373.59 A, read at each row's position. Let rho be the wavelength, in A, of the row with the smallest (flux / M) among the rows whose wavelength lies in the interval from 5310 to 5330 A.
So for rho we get 5328.00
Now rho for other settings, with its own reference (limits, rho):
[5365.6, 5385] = 5377.30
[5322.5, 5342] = 5328.00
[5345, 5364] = 5347.67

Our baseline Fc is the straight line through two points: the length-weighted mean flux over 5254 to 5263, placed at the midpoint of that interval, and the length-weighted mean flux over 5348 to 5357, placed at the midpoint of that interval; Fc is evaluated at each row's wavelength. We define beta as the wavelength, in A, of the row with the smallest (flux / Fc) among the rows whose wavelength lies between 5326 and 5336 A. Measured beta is 5328.00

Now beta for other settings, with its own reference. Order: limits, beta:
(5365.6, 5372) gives 5368.64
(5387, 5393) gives 5387.21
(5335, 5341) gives 5340.28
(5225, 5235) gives 5229.55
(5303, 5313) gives 5310.85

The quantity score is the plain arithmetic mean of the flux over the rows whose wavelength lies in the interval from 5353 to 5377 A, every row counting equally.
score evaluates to 6.2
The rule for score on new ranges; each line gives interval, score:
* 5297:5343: 5.9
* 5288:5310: 6.2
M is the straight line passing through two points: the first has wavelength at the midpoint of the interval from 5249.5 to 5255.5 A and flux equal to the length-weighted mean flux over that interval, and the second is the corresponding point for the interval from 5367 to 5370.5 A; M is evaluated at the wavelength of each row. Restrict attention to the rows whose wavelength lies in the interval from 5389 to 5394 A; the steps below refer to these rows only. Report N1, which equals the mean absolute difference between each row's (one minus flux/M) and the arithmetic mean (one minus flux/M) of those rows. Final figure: 0.088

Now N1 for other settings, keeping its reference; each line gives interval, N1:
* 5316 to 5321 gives 0.055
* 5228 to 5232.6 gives 0.074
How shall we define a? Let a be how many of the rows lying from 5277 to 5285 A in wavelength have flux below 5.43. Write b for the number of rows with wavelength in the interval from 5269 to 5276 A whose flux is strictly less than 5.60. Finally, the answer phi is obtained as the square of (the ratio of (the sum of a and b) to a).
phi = 36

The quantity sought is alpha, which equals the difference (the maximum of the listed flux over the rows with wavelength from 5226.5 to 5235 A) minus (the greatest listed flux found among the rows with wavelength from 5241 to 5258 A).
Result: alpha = 0.4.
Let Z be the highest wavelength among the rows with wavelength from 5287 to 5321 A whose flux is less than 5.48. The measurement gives 5320.64 A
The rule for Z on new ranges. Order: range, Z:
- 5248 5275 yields 5274.29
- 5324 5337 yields 5332.91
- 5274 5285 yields 5281.58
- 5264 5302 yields 5281.58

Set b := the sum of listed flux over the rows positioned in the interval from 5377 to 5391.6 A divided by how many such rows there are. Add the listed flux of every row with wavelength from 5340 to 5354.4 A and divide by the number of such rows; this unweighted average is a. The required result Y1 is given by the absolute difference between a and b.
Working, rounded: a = 5.83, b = 6.1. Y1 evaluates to 0.31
